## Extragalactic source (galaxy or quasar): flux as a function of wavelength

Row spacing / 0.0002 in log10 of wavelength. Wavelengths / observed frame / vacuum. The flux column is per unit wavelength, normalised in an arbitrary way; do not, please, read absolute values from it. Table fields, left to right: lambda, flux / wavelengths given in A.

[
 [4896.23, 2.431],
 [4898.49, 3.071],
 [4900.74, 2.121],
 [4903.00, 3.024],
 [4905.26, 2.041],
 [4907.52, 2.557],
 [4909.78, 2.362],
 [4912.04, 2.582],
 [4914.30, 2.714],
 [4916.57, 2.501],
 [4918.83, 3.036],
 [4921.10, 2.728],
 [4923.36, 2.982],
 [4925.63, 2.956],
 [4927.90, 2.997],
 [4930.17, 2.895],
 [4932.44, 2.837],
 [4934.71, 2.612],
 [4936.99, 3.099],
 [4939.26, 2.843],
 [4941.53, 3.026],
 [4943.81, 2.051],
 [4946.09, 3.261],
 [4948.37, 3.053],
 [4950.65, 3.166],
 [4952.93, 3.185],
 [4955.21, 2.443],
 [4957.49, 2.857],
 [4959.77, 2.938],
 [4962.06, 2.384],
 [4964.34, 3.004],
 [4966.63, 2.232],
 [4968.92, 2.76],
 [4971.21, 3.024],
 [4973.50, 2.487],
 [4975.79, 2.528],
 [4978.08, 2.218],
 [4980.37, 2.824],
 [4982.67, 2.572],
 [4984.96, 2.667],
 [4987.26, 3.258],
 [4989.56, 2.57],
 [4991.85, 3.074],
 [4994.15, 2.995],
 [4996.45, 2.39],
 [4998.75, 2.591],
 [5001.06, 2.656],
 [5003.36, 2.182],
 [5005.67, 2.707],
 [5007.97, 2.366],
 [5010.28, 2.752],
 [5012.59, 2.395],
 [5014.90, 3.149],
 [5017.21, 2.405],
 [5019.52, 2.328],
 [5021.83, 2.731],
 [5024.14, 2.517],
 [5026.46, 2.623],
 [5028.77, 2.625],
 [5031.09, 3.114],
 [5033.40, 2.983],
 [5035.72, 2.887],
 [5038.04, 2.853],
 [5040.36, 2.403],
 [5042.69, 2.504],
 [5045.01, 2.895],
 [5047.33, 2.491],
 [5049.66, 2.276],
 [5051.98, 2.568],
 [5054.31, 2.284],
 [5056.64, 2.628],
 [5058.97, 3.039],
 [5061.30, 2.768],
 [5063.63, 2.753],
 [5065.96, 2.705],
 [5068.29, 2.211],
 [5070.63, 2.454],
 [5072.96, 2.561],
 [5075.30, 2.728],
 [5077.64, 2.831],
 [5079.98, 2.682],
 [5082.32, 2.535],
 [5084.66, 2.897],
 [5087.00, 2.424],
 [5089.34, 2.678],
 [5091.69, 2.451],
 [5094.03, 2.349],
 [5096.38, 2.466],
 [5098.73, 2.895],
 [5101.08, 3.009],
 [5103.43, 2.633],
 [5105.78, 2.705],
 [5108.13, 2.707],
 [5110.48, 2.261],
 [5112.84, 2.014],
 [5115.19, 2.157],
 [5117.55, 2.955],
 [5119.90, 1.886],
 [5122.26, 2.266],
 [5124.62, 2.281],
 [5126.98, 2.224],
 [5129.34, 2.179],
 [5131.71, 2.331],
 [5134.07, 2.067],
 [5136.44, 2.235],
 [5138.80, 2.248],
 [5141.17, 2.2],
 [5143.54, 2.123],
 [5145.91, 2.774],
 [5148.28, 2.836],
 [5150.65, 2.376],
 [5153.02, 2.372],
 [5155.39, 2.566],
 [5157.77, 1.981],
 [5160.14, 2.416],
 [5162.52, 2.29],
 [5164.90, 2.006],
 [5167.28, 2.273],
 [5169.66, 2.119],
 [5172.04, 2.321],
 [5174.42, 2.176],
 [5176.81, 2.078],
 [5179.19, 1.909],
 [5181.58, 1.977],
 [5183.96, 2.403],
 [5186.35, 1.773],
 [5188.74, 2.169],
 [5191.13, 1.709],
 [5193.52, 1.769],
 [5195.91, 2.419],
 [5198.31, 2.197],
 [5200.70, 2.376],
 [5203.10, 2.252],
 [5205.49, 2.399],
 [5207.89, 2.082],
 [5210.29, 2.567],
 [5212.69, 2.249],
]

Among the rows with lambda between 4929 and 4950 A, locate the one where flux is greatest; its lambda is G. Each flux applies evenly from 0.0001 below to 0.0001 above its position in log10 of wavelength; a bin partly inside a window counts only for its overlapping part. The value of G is 4946.09 A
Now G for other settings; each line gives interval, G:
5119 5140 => 5131.71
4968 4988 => 4987.26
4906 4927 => 4918.83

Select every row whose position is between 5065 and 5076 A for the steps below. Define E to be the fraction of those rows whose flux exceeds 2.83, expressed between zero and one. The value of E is 0.00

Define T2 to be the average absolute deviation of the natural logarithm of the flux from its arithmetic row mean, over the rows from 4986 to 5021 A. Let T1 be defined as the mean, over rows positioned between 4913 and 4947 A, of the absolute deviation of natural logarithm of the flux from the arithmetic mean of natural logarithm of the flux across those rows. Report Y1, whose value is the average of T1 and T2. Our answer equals 0.089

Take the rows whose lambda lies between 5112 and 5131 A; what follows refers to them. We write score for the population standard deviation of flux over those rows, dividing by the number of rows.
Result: 0.30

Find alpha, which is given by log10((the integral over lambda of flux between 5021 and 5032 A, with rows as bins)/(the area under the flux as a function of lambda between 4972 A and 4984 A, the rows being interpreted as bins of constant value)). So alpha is -0.01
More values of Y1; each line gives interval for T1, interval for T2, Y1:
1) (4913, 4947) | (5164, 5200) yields 0.084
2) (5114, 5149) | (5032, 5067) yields 0.083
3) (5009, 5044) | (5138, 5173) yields 0.080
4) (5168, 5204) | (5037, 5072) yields 0.086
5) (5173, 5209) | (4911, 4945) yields 0.087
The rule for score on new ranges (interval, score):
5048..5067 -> 0.24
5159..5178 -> 0.13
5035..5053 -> 0.22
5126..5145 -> 0.08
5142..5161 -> 0.27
